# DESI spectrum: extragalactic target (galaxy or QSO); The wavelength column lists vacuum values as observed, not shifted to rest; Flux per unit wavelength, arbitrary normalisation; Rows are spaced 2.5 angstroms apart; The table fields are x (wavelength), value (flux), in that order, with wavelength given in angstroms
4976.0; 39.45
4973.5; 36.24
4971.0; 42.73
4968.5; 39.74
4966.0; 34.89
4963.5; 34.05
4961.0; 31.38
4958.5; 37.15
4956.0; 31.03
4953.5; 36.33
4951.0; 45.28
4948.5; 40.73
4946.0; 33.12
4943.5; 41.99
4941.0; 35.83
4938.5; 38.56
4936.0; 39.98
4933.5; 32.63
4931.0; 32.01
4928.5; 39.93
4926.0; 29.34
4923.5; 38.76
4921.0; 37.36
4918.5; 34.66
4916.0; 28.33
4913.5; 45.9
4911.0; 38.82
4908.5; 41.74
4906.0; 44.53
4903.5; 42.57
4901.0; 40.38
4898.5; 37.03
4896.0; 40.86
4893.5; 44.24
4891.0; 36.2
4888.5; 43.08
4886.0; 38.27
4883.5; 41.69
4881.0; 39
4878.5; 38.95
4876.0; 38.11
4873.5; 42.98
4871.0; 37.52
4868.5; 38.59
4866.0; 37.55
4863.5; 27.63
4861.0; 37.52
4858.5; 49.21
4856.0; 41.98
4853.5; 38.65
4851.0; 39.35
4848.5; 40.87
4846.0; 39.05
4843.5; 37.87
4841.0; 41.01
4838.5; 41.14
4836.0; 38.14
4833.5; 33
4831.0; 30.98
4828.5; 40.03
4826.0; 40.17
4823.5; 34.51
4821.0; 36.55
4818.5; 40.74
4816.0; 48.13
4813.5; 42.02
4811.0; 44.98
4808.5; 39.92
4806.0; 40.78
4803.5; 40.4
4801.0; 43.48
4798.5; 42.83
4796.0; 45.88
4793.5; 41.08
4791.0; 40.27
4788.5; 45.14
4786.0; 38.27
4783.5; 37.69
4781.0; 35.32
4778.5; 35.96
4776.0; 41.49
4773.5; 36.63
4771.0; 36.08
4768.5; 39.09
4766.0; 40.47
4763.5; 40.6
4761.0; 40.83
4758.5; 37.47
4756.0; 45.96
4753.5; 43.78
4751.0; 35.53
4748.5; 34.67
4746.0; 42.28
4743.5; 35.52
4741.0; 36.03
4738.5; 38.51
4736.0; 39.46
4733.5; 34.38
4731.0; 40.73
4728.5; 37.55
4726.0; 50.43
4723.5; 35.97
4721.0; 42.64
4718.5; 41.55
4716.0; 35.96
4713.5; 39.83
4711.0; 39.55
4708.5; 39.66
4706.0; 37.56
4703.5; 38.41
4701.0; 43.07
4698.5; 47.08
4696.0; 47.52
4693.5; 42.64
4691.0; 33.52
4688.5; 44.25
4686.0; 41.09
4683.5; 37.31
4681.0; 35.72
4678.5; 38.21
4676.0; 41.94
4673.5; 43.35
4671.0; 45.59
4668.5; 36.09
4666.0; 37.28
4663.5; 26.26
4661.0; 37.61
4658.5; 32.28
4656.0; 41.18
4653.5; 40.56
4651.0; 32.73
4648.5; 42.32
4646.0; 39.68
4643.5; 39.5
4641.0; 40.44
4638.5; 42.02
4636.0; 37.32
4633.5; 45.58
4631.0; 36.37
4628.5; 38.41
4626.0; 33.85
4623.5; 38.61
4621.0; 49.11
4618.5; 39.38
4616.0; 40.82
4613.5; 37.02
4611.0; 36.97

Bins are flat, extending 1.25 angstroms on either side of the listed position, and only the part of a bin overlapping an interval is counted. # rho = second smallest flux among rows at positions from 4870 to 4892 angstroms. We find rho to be 37.52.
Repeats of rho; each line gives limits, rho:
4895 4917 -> 37.03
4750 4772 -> 36.08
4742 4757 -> 35.52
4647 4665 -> 32.28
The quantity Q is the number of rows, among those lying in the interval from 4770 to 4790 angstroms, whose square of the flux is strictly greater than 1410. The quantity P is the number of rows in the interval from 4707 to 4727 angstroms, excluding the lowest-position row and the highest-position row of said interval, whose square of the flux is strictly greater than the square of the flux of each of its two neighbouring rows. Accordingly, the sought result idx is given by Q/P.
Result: 2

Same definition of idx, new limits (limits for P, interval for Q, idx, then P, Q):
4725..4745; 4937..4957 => 2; 2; 4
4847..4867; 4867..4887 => 7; 1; 7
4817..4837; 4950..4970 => 2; 1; 2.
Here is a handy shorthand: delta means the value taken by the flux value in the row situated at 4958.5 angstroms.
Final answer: 37.15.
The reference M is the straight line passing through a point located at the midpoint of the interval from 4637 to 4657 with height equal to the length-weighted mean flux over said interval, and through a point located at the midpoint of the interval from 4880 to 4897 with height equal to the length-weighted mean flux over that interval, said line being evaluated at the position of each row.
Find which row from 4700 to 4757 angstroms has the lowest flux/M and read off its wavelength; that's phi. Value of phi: 4733.5 angstroms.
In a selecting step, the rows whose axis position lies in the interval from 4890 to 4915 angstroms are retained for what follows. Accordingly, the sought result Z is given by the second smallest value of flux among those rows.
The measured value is 37.03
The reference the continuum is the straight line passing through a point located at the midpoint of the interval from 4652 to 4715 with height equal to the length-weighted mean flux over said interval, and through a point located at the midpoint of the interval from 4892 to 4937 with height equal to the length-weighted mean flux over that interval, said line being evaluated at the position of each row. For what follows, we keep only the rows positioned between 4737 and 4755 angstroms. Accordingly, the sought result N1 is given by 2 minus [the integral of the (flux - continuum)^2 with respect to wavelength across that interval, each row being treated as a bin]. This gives -230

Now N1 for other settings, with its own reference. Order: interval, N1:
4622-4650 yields -288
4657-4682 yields -807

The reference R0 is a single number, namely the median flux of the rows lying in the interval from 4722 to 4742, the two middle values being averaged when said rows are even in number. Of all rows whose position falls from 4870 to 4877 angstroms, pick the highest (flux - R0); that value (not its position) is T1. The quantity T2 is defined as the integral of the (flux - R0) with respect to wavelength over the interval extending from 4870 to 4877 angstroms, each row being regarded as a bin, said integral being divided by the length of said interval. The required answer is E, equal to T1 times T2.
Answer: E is 8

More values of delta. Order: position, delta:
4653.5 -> 40.56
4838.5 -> 41.14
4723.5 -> 35.97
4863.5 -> 27.63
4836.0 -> 38.14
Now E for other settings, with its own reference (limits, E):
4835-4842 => 7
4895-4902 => 4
